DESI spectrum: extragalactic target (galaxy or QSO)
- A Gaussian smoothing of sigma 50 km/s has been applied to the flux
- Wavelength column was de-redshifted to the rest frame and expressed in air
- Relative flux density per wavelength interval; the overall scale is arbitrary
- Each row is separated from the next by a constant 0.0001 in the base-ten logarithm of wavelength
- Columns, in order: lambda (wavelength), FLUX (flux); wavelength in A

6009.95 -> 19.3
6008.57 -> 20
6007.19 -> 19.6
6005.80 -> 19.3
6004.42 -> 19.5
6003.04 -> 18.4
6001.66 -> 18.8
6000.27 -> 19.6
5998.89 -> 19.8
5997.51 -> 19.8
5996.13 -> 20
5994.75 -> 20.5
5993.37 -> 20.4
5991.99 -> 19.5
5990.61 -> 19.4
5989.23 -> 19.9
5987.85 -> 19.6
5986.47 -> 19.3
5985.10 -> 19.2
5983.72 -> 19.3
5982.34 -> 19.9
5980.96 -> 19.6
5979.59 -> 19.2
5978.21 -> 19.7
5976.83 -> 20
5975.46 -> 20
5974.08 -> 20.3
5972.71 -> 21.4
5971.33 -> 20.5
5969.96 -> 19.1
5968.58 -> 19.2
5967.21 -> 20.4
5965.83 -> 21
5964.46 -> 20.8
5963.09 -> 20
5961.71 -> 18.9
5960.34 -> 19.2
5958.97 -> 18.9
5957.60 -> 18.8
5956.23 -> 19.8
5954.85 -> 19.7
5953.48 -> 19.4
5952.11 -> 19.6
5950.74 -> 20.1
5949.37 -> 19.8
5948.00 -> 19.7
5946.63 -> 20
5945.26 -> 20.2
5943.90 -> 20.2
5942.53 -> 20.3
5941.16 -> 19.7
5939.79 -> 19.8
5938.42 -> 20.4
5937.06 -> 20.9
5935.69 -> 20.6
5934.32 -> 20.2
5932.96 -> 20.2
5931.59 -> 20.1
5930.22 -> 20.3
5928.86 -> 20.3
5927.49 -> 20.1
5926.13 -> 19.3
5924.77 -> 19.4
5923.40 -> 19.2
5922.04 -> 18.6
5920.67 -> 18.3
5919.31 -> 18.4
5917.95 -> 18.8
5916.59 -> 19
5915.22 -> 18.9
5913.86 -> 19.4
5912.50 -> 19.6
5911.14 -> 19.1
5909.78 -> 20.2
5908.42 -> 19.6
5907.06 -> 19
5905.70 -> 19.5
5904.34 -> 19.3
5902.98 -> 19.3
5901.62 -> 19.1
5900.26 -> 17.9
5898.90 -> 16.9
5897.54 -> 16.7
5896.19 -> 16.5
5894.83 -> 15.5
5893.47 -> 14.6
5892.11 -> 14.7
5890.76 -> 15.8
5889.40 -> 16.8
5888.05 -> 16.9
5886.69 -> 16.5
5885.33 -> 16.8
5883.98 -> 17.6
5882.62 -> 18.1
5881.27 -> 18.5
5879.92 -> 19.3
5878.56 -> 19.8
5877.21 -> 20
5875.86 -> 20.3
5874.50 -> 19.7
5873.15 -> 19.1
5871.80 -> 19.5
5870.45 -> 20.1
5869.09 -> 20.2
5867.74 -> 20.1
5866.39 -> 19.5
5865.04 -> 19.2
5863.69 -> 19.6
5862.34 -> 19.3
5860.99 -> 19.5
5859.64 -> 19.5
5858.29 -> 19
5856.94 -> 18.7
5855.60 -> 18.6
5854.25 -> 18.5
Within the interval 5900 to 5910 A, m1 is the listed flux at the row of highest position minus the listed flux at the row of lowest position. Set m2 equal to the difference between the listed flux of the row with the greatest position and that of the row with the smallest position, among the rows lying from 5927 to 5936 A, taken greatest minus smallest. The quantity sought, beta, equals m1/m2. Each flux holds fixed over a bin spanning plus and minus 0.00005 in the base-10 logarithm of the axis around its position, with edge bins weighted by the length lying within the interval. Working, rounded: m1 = 2.3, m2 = 0.5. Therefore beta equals 5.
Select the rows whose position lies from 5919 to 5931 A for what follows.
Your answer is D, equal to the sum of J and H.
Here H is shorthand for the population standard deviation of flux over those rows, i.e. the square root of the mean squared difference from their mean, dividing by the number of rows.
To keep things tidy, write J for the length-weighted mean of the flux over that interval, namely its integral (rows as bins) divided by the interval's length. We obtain 20.1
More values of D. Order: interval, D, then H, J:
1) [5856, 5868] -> 19.7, 0.37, 19.3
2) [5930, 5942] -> 20.6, 0.35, 20.2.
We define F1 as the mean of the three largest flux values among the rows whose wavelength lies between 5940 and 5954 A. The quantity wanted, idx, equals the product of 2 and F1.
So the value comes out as 40.5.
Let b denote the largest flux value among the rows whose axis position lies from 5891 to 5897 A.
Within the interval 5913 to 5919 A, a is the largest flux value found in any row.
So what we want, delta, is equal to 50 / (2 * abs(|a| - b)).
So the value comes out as 9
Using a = 19.4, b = 16.5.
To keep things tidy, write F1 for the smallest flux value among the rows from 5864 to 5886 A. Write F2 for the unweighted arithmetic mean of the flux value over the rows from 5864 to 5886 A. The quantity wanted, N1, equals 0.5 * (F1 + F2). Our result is 18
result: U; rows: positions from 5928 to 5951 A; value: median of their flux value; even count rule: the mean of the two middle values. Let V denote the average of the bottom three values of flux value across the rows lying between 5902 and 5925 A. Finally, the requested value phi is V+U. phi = 38.6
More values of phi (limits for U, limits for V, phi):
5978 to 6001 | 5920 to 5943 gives 38.3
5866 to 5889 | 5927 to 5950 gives 39.2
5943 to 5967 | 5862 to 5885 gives 37.9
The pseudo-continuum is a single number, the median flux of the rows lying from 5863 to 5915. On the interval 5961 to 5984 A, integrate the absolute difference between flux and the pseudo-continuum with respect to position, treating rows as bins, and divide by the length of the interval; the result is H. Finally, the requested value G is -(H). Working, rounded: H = 0.9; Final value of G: -0.9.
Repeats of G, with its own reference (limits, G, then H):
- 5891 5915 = -1.4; 1.4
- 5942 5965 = -0.7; 0.7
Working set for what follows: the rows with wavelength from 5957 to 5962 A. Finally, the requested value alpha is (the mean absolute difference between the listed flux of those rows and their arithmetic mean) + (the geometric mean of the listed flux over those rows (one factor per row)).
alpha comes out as 19.1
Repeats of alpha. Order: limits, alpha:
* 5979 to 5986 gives 19.7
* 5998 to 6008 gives 19.7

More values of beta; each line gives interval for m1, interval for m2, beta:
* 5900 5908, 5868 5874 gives -1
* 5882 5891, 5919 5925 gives -2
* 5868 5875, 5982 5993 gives 1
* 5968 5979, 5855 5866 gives 1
